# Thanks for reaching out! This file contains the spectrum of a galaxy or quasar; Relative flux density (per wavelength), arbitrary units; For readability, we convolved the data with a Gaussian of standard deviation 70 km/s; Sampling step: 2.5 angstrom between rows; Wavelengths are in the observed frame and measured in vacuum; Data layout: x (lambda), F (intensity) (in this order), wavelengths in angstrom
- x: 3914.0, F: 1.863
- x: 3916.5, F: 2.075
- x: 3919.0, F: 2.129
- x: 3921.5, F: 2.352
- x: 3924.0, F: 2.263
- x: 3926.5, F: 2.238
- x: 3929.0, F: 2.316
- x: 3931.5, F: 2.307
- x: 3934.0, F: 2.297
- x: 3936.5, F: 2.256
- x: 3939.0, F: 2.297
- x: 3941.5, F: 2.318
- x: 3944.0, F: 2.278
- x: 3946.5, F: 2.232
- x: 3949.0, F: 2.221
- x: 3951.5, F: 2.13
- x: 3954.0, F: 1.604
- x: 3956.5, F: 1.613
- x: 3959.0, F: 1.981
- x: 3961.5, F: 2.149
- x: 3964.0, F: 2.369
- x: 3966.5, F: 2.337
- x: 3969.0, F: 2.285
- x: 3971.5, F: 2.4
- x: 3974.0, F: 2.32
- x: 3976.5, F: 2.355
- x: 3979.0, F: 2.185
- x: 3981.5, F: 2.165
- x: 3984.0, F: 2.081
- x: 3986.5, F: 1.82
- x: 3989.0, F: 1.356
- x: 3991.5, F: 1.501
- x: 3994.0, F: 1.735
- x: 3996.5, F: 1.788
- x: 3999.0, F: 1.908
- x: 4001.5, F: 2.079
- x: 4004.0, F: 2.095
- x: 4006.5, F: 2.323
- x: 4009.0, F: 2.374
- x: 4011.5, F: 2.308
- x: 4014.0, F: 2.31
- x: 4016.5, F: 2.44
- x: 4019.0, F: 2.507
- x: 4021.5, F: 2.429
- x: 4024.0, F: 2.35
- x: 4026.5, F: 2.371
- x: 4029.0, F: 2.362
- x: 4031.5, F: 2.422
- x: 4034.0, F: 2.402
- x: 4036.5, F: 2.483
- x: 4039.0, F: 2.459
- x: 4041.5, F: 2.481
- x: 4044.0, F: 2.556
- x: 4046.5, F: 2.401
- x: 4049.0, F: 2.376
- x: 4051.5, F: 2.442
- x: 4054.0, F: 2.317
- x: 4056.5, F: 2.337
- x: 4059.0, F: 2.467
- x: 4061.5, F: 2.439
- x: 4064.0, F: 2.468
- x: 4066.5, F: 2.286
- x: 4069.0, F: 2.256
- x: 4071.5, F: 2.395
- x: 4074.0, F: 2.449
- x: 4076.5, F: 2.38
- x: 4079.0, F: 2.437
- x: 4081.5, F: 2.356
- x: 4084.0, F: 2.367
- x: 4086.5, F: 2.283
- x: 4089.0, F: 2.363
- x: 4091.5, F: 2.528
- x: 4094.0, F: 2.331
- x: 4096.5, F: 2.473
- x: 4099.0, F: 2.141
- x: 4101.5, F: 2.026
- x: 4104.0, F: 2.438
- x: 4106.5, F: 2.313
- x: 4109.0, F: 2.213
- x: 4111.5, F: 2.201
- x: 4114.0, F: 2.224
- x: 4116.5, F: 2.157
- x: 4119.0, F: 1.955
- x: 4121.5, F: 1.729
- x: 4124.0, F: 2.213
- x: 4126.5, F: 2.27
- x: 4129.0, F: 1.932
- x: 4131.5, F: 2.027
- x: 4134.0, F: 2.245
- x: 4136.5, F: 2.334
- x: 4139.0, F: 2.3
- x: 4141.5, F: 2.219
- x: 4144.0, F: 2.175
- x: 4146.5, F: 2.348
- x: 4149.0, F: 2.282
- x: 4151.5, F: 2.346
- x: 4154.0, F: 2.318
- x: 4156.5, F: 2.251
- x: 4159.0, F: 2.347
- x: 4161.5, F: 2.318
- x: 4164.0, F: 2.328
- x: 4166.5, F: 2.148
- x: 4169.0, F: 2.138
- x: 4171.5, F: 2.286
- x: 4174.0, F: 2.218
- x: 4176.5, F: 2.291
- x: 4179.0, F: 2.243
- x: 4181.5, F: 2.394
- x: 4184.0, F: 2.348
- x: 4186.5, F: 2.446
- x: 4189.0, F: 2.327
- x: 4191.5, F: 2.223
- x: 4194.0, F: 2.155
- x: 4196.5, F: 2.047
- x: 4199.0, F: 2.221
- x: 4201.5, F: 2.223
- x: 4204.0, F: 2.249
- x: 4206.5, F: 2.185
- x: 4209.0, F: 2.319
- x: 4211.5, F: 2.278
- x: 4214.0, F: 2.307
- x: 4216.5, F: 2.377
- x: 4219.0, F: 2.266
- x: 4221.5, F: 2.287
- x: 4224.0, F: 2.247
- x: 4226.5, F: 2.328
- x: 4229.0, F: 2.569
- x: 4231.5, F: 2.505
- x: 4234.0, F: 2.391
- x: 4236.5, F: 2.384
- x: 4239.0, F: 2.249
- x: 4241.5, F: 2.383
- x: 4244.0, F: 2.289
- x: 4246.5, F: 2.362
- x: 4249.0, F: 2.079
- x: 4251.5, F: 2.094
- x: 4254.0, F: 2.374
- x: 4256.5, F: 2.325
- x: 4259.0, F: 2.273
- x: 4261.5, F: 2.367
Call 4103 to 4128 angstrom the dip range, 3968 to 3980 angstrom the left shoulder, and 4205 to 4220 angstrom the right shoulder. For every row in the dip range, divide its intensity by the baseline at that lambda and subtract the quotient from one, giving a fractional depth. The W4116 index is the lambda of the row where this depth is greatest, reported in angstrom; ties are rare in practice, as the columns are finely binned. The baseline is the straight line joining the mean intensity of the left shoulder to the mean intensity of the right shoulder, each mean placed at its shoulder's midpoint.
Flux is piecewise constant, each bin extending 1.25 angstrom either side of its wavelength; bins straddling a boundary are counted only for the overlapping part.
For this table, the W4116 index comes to 4121.5 angstrom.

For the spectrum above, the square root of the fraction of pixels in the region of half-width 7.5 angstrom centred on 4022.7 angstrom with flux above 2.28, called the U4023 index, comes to 1.00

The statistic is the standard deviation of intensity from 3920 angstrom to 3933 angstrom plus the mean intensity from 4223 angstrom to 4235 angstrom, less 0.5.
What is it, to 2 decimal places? 1.95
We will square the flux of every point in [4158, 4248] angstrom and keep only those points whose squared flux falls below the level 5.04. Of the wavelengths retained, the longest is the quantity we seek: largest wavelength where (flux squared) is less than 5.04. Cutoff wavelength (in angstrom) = 4206.5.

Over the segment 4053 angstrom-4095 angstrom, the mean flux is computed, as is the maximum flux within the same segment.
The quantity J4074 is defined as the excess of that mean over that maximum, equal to -0.15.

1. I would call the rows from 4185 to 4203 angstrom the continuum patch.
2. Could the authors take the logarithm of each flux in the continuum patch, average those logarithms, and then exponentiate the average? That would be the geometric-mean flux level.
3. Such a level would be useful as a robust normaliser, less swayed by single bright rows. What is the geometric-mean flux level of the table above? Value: 2.23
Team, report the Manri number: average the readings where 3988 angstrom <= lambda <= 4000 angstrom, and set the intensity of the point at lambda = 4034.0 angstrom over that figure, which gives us 1.45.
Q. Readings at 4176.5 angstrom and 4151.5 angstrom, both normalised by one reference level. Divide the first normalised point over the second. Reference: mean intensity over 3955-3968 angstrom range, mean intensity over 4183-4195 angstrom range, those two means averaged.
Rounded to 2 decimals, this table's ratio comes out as 0.98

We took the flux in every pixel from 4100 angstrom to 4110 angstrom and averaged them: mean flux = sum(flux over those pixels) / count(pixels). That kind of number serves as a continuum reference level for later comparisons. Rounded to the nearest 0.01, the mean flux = 2.25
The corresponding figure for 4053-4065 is 2.41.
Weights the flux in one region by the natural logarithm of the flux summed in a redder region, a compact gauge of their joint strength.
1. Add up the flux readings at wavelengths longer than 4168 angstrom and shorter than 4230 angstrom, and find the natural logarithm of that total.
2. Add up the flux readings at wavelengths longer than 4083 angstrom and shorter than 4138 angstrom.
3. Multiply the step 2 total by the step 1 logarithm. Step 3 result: 197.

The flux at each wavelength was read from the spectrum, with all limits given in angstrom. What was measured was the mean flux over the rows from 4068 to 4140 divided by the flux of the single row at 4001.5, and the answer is 1.08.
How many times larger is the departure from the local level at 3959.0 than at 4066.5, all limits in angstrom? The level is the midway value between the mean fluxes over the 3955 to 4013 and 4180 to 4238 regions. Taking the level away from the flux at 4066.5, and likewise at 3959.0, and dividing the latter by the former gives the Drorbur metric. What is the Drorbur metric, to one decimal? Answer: -2.1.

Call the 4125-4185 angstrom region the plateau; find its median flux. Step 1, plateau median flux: 2.28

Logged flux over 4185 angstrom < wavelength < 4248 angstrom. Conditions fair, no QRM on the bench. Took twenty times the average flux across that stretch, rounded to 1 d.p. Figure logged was 46.1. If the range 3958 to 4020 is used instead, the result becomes 42.5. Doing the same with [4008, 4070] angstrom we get 48.0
